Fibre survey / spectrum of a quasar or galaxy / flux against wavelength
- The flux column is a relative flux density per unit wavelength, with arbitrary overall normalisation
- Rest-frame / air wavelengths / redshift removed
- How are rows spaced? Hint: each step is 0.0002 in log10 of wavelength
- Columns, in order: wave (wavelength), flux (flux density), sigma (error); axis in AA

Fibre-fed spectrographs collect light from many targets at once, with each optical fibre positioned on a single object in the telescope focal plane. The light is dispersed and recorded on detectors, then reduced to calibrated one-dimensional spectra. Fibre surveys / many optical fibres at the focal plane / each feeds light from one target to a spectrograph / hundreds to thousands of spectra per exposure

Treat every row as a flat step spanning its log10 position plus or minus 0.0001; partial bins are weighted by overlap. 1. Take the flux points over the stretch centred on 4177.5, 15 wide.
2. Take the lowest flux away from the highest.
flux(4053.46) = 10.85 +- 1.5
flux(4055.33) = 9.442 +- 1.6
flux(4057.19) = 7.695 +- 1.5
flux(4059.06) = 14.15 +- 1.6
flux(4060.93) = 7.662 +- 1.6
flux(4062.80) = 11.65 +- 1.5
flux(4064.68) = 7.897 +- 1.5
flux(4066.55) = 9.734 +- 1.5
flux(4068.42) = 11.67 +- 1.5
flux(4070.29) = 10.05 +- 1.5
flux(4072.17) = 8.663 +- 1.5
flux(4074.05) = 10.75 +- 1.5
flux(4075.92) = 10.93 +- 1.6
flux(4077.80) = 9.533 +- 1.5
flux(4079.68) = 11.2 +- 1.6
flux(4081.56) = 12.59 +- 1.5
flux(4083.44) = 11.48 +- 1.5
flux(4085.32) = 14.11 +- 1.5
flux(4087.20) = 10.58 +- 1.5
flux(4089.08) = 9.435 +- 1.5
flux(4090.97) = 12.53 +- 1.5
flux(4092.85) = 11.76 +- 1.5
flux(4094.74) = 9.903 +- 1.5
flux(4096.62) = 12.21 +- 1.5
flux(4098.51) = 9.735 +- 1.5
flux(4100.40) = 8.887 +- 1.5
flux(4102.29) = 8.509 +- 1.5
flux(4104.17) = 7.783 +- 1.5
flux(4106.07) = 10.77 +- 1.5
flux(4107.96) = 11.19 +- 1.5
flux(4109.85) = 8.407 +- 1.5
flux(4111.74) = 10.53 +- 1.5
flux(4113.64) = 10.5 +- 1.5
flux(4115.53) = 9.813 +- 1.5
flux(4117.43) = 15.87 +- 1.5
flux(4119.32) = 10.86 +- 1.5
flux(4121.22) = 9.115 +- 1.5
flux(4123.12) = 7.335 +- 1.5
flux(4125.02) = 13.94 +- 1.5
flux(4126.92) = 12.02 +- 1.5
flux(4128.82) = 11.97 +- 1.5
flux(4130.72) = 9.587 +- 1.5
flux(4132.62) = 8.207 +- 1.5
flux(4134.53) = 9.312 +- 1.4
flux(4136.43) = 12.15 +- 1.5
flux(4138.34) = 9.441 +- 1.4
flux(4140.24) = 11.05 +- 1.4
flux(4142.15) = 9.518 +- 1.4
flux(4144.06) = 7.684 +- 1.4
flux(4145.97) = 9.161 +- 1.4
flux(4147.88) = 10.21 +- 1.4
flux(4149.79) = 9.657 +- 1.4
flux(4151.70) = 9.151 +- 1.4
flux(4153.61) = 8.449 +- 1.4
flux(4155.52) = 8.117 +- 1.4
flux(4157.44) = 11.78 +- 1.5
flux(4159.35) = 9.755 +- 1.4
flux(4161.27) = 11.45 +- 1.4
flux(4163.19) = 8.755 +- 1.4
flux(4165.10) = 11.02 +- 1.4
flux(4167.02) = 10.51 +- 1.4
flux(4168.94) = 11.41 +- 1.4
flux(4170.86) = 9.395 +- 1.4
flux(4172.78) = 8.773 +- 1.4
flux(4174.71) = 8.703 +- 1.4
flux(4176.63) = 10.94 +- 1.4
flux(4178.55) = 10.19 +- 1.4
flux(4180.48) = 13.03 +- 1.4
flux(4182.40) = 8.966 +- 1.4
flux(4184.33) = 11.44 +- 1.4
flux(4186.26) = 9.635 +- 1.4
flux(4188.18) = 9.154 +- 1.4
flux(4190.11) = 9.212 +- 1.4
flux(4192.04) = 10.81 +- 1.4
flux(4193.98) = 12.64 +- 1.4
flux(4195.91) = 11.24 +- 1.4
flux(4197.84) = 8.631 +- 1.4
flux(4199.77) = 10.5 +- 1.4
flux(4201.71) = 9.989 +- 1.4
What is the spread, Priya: 4.3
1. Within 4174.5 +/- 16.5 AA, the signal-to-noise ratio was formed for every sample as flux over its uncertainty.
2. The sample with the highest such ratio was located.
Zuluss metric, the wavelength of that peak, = 4180.48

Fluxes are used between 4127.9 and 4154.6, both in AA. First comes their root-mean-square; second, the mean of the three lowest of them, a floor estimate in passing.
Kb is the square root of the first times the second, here 8.90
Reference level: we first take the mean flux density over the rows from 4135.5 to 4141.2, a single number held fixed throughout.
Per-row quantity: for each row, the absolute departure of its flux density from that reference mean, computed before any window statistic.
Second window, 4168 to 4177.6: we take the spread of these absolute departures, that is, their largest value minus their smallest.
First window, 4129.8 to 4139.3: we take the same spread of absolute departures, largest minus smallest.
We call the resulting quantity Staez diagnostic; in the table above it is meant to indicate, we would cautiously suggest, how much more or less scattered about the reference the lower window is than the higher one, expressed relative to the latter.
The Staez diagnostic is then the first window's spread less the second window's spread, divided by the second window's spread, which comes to -0.34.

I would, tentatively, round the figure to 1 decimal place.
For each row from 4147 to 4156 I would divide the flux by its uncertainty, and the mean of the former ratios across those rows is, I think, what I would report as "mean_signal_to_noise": 6.5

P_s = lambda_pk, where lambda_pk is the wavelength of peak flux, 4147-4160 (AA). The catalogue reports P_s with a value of 4157.44 AA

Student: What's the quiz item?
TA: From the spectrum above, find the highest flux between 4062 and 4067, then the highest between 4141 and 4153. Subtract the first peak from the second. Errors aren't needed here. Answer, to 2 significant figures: -1.4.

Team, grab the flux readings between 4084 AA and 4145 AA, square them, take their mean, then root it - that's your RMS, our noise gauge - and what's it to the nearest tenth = 10.6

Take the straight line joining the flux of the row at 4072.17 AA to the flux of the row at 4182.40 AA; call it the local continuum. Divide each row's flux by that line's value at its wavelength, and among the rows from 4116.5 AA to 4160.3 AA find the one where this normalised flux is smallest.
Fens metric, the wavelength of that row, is 4123.12 AA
